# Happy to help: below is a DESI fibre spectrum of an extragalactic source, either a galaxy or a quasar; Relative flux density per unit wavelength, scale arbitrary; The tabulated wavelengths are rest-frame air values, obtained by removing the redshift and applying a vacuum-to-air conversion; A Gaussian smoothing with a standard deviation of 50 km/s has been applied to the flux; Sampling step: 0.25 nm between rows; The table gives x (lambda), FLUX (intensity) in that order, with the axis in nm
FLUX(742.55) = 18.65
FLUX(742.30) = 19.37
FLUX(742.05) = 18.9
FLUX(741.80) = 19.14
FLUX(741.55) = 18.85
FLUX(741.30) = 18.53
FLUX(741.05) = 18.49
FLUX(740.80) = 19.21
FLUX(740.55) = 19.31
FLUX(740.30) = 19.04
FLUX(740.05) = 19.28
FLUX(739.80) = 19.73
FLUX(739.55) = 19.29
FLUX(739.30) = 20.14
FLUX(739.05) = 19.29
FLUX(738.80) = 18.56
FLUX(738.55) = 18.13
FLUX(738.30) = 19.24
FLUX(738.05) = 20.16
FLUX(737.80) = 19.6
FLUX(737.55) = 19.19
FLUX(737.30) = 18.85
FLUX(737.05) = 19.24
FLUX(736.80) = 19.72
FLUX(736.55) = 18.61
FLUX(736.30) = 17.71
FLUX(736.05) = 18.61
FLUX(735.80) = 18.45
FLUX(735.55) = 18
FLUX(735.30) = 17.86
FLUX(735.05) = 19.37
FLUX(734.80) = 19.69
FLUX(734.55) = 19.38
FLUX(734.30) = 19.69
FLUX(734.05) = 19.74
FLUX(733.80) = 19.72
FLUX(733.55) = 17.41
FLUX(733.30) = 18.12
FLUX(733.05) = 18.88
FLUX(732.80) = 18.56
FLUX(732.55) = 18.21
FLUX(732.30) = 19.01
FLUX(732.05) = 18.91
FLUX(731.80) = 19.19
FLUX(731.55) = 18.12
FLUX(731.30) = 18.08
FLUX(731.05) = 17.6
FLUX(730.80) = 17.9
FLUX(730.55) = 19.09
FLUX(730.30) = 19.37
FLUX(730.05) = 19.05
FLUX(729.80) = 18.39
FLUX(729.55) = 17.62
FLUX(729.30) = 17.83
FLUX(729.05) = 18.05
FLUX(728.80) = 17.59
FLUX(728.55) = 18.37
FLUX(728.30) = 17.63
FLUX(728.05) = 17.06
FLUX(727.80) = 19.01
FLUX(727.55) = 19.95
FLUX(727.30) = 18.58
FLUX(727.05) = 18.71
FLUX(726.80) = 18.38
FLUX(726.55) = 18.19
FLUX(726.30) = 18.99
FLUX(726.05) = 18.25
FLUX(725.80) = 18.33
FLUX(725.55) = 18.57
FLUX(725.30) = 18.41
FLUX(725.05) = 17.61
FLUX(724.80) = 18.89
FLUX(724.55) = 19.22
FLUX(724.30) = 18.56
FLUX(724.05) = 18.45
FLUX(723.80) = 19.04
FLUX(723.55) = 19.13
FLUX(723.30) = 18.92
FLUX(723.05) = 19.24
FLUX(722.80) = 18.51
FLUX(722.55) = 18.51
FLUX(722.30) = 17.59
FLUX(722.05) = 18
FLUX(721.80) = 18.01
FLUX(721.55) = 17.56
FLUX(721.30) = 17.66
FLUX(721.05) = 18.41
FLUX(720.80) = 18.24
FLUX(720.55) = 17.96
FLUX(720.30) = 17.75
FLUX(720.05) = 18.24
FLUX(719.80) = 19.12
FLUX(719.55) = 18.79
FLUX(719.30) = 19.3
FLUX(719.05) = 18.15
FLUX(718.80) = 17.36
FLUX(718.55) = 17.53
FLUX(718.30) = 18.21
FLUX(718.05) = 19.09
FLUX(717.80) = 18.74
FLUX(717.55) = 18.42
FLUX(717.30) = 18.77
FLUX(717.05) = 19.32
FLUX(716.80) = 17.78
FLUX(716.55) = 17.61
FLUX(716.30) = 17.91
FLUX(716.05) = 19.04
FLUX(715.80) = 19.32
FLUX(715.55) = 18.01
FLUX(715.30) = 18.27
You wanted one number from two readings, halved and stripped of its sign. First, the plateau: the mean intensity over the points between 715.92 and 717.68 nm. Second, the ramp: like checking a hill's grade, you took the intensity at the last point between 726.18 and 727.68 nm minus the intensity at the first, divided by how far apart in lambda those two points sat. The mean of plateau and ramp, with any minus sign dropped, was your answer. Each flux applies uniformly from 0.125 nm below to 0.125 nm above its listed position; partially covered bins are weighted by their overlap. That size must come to 9.6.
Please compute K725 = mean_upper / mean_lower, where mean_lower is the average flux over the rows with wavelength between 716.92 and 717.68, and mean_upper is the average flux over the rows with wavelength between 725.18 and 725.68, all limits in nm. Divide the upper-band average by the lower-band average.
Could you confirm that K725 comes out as 0.98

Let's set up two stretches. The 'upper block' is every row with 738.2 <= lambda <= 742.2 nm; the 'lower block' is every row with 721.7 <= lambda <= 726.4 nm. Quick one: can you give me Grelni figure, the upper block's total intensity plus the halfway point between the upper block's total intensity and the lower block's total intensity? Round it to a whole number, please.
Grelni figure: 634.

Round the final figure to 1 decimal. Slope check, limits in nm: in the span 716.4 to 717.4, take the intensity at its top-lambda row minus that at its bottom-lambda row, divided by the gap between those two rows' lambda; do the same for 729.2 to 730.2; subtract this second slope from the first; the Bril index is -0.1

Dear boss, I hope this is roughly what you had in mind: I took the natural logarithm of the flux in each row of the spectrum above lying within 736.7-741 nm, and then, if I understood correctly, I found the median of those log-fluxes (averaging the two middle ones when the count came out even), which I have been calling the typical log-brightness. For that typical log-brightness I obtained 2.96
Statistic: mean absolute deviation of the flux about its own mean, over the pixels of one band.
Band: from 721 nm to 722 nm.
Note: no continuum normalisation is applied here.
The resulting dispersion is 0.30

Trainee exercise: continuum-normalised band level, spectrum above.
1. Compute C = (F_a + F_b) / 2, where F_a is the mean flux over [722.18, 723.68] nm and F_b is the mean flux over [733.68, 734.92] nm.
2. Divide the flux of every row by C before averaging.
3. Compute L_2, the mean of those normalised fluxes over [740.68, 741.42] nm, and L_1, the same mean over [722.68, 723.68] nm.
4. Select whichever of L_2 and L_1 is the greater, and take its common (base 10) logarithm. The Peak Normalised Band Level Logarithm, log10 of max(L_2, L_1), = -0.0045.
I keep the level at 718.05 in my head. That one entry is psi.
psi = 19.09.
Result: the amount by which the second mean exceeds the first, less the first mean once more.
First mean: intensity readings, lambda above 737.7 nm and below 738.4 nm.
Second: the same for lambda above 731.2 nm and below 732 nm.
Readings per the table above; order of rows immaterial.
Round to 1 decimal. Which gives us -20.9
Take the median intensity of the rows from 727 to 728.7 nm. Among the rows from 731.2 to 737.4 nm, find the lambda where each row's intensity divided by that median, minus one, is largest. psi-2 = 734.05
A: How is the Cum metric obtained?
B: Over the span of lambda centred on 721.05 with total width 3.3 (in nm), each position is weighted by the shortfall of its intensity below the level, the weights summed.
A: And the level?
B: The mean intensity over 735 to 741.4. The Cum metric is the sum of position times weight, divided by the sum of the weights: 721.30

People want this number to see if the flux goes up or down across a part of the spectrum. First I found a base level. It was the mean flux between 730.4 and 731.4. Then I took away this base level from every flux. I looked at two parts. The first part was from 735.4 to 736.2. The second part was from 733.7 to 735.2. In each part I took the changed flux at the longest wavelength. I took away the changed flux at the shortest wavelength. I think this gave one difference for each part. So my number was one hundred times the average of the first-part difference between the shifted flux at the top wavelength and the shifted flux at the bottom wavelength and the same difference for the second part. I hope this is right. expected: 13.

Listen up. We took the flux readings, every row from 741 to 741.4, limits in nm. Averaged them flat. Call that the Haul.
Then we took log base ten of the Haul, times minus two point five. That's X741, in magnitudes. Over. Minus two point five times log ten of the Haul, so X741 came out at -3.17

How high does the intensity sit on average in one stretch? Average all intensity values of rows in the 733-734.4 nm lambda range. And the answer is 18.9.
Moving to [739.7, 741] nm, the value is 19.3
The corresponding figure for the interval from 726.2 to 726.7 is 18.6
